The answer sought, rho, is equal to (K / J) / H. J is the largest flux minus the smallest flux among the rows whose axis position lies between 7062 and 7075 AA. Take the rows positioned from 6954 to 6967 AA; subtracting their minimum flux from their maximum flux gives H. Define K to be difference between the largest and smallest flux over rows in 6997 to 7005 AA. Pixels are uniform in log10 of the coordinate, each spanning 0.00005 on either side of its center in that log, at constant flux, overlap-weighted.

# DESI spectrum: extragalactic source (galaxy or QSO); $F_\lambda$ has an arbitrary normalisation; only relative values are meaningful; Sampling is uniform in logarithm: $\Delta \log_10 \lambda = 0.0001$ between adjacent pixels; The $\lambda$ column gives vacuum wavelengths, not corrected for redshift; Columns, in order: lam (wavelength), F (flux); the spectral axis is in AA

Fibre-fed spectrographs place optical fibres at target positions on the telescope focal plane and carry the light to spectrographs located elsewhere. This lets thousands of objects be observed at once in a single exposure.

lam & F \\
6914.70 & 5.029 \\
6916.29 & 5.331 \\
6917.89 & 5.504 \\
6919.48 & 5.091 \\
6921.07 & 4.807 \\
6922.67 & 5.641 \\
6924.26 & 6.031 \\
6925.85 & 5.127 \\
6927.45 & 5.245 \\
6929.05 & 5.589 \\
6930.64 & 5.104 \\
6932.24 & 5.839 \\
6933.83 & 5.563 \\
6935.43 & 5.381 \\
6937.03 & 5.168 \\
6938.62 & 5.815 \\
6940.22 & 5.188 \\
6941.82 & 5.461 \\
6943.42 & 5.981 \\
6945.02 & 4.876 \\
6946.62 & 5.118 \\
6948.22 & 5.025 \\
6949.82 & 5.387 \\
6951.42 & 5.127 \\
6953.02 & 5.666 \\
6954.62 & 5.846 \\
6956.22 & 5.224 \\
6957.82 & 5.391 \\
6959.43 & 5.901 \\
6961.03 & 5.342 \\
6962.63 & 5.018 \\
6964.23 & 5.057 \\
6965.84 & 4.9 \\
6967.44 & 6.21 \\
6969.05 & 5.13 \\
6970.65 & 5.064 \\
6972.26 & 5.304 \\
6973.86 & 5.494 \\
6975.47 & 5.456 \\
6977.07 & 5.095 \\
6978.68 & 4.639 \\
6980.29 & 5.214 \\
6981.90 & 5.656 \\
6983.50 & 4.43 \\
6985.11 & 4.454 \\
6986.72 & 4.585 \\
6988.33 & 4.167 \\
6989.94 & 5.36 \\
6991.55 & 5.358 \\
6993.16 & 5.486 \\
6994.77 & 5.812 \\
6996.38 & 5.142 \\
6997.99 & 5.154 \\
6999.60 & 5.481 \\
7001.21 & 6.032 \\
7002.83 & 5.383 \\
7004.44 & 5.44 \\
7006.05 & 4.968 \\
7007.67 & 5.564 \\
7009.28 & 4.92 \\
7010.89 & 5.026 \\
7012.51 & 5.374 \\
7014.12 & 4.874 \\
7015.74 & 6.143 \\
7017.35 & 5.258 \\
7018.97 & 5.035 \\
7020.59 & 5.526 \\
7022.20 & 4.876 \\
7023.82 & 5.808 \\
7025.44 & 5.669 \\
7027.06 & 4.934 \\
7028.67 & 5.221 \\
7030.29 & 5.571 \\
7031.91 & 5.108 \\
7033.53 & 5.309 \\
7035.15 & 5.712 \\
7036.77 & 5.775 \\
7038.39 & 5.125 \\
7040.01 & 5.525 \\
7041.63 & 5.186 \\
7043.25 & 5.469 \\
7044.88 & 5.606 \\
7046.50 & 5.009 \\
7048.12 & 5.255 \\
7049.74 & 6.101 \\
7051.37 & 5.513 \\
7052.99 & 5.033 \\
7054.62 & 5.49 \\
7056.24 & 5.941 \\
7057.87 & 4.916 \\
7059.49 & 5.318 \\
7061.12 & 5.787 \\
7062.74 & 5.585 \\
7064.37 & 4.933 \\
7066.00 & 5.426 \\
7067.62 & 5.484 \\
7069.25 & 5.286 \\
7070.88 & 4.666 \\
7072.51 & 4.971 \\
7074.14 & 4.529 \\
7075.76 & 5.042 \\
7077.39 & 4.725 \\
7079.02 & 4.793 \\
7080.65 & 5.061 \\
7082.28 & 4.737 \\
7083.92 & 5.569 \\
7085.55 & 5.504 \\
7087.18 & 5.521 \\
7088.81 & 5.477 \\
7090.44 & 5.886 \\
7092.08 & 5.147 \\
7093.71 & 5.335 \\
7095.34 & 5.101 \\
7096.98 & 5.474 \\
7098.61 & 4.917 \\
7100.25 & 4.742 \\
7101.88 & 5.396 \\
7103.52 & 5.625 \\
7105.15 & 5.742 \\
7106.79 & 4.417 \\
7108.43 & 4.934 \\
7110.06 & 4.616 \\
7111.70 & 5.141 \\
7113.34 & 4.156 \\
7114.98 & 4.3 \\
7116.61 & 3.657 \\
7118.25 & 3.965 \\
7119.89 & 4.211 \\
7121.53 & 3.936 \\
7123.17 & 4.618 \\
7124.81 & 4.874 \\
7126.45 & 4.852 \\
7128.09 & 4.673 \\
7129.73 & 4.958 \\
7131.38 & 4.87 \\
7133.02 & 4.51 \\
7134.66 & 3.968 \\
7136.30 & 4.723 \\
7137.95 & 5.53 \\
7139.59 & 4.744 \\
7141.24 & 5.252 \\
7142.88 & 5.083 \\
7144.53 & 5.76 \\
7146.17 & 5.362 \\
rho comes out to 0.8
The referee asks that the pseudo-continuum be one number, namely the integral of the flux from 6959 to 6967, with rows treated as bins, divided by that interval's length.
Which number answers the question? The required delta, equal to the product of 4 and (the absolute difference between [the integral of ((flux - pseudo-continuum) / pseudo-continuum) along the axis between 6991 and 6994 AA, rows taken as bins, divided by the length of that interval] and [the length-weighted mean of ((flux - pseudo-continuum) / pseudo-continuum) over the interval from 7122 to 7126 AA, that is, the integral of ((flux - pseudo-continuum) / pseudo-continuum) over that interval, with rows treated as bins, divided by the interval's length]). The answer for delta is 0.57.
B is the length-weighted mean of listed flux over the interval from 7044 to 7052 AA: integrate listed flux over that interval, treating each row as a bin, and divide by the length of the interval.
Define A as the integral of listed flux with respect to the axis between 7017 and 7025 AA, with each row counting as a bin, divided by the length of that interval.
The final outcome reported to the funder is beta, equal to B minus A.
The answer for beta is 0.2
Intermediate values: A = 5.32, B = 5.5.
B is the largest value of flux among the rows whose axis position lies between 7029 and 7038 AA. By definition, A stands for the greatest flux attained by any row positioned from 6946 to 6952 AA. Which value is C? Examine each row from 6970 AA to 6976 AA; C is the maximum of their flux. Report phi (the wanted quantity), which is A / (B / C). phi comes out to 5.12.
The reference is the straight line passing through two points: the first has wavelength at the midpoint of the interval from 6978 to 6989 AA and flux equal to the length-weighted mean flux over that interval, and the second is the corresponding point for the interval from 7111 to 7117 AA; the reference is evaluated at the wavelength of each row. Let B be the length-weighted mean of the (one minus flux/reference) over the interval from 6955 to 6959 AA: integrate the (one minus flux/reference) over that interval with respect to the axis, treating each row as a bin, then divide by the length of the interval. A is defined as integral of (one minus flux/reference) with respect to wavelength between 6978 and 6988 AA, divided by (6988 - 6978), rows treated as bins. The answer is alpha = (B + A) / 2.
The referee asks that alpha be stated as -0.068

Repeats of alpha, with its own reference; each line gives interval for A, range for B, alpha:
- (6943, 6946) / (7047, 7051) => -0.166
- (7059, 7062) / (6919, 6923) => -0.139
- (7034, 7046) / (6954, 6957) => -0.170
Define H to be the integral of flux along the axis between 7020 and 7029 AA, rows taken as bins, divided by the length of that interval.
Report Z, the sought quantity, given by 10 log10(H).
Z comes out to 7.28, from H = 5.35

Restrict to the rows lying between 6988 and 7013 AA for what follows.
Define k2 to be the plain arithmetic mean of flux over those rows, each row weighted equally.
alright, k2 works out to 5.29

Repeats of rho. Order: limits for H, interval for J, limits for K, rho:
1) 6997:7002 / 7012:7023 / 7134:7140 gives 1.4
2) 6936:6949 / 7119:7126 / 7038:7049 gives 0.6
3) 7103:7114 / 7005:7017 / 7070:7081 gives 0.3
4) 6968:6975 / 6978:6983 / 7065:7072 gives 1.9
